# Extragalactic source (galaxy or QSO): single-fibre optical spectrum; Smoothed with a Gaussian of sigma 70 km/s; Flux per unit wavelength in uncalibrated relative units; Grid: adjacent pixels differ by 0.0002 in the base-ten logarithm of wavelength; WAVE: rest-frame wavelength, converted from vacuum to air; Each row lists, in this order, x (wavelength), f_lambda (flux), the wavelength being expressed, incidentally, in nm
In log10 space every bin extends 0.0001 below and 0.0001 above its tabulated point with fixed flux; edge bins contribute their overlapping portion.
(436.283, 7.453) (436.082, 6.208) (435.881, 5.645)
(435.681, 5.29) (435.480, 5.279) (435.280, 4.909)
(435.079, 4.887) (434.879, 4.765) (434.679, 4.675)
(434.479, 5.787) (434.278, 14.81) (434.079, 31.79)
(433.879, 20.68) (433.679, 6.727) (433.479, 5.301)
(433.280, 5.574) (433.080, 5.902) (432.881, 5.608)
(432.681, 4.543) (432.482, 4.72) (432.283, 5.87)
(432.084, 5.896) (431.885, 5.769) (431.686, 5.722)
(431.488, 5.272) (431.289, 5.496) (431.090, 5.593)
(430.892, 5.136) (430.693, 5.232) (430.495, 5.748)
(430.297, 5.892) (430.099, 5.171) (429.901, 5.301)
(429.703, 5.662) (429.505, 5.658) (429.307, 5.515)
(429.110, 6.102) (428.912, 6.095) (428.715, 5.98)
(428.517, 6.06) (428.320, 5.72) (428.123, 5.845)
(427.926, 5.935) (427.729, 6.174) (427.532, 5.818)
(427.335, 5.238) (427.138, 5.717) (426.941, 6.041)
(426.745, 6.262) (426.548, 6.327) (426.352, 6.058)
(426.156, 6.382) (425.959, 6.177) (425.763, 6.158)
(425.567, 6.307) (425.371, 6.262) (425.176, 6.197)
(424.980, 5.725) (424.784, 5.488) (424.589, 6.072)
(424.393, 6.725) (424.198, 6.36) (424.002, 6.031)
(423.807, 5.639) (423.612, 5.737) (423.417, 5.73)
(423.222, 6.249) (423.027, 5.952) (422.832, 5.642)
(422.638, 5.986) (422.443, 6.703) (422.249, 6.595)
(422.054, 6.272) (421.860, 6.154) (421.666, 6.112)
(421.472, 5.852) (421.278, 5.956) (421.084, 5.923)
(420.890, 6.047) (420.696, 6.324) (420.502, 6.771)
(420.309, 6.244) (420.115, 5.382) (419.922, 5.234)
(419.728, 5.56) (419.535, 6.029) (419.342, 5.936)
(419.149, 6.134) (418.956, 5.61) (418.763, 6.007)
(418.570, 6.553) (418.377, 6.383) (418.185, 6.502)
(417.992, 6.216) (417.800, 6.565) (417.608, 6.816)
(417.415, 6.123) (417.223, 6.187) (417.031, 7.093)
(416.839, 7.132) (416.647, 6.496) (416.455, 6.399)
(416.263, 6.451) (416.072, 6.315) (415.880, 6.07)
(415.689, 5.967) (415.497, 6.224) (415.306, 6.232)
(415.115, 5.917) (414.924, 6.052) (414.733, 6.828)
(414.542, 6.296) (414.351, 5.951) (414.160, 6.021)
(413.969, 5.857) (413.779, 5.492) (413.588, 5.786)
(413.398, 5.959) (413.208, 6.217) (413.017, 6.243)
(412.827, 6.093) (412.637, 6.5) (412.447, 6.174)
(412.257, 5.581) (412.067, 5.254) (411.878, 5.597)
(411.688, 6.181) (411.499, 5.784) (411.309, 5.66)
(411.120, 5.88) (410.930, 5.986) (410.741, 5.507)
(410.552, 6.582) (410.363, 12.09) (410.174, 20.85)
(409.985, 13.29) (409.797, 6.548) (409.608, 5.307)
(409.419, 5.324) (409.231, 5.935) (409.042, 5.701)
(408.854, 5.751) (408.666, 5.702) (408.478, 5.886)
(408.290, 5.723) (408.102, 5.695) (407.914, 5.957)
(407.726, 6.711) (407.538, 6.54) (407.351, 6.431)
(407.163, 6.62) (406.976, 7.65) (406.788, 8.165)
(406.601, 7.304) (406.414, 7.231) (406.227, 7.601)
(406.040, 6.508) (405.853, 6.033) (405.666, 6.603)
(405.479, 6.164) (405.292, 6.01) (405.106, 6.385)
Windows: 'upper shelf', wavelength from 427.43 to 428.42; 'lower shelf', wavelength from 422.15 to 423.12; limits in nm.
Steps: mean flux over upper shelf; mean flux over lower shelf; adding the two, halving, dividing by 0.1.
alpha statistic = 60.4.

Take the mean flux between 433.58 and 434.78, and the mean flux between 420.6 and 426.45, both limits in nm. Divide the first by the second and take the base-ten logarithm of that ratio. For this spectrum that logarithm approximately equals 0.36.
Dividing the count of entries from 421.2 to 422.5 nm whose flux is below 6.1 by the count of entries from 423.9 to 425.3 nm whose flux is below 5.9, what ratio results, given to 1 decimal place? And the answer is 1.0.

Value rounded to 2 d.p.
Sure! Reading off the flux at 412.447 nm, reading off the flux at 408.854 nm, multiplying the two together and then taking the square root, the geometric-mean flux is 5.96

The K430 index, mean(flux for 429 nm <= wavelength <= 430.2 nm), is 5.6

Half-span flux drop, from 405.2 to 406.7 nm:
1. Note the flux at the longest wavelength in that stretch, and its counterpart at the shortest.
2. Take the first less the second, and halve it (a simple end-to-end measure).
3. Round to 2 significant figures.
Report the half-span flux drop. 0.65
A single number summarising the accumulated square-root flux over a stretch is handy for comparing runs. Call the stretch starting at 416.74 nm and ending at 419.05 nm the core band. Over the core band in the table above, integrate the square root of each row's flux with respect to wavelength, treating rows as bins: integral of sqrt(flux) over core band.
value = 5.9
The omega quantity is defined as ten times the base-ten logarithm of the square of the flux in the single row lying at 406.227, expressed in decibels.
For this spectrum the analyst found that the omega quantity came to 17.6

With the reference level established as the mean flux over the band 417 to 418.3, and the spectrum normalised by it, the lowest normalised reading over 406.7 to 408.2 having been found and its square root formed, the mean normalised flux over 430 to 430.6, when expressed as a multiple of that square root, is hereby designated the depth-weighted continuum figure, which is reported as 0.92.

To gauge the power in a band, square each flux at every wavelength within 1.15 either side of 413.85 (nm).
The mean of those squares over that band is 37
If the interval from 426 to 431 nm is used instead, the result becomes 34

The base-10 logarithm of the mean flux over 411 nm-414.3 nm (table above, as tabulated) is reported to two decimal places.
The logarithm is 0.77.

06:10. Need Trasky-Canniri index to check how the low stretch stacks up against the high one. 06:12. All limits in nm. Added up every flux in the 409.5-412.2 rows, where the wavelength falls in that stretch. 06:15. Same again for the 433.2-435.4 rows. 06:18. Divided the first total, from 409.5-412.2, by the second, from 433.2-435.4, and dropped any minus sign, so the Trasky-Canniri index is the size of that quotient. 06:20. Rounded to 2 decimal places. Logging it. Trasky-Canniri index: 1.01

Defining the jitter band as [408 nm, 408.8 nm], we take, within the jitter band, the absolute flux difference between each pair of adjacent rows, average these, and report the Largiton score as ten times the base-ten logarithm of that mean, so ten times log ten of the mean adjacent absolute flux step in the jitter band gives -9.0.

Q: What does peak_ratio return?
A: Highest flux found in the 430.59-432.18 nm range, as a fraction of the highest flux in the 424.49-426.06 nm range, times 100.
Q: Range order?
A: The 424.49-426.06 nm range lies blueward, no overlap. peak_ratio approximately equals 93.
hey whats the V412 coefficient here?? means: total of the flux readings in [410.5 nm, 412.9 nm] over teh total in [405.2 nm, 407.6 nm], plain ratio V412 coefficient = 0.86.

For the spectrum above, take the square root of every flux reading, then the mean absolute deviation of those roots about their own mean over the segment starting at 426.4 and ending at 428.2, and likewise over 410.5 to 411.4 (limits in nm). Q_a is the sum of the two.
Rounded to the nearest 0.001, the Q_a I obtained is 0.109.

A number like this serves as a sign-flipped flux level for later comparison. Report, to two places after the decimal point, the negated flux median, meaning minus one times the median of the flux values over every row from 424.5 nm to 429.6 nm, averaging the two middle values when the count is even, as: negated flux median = -6.06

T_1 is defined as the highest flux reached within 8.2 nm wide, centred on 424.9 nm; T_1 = 6.725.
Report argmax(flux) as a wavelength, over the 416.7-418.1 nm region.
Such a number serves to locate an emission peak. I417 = 416.839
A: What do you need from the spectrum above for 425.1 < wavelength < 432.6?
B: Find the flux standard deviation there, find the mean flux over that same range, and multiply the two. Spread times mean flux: 2.3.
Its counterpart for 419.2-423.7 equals 2.3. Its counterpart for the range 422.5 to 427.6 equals 2.0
